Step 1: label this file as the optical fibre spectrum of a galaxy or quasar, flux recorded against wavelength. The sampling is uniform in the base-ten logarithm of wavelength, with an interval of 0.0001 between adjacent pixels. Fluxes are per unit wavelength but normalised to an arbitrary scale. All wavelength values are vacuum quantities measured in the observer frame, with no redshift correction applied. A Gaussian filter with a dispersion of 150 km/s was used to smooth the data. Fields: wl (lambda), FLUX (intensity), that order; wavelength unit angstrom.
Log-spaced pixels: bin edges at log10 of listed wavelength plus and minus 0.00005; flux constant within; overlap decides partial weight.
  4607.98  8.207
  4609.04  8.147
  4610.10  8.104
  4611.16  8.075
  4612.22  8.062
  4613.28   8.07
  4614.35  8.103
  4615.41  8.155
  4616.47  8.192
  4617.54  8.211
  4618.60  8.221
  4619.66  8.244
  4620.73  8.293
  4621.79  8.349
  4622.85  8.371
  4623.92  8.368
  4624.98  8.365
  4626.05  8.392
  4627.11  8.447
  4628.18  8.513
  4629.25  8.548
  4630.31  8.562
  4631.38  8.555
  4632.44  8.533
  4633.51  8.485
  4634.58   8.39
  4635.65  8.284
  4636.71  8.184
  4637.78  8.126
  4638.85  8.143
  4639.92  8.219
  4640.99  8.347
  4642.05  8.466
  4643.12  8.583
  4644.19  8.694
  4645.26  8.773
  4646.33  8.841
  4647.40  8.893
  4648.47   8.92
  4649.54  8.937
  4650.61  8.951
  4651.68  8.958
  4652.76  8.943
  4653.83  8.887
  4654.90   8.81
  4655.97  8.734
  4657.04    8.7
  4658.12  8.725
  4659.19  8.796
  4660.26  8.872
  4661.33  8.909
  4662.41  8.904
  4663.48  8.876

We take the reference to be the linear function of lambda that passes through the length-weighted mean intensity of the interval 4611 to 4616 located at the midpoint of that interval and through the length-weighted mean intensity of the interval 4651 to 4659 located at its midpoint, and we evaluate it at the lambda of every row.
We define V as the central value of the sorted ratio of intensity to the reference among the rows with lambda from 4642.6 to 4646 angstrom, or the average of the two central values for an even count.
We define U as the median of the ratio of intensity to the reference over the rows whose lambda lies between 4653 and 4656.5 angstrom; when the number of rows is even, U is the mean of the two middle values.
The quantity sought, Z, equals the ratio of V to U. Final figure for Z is 1.01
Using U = 1.00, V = 1.01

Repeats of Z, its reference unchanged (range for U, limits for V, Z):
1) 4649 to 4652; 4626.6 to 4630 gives 1.00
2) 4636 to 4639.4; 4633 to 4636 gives 1.04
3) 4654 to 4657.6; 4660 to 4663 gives 1.01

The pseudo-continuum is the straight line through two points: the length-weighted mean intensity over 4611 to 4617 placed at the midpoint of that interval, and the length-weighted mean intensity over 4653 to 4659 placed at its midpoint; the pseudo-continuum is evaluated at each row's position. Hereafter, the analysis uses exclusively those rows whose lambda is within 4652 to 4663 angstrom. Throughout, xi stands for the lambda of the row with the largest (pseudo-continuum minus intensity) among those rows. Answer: 4657.04 angstrom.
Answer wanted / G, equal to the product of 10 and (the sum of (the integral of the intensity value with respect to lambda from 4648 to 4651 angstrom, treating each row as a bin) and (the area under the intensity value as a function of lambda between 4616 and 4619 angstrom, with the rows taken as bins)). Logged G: 514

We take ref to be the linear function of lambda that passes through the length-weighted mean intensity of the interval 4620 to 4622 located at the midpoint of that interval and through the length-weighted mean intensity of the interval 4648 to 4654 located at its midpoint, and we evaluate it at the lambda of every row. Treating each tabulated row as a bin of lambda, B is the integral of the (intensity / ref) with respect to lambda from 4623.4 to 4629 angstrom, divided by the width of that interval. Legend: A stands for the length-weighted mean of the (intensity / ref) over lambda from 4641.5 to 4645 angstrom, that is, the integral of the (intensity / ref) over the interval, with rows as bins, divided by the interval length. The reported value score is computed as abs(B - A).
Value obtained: 0.019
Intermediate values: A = 0.98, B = 1.00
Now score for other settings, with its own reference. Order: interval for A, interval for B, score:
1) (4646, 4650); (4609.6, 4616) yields 0.008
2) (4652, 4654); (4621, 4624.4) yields 0.012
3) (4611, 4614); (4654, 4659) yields 0.024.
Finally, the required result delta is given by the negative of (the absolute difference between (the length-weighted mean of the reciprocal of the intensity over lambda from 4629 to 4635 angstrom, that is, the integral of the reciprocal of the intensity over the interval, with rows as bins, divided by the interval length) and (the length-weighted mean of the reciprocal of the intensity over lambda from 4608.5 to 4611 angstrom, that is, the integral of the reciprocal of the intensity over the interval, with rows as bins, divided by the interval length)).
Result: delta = -0.006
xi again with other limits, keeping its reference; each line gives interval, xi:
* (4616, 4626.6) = 4618.60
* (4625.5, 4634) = 4633.51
